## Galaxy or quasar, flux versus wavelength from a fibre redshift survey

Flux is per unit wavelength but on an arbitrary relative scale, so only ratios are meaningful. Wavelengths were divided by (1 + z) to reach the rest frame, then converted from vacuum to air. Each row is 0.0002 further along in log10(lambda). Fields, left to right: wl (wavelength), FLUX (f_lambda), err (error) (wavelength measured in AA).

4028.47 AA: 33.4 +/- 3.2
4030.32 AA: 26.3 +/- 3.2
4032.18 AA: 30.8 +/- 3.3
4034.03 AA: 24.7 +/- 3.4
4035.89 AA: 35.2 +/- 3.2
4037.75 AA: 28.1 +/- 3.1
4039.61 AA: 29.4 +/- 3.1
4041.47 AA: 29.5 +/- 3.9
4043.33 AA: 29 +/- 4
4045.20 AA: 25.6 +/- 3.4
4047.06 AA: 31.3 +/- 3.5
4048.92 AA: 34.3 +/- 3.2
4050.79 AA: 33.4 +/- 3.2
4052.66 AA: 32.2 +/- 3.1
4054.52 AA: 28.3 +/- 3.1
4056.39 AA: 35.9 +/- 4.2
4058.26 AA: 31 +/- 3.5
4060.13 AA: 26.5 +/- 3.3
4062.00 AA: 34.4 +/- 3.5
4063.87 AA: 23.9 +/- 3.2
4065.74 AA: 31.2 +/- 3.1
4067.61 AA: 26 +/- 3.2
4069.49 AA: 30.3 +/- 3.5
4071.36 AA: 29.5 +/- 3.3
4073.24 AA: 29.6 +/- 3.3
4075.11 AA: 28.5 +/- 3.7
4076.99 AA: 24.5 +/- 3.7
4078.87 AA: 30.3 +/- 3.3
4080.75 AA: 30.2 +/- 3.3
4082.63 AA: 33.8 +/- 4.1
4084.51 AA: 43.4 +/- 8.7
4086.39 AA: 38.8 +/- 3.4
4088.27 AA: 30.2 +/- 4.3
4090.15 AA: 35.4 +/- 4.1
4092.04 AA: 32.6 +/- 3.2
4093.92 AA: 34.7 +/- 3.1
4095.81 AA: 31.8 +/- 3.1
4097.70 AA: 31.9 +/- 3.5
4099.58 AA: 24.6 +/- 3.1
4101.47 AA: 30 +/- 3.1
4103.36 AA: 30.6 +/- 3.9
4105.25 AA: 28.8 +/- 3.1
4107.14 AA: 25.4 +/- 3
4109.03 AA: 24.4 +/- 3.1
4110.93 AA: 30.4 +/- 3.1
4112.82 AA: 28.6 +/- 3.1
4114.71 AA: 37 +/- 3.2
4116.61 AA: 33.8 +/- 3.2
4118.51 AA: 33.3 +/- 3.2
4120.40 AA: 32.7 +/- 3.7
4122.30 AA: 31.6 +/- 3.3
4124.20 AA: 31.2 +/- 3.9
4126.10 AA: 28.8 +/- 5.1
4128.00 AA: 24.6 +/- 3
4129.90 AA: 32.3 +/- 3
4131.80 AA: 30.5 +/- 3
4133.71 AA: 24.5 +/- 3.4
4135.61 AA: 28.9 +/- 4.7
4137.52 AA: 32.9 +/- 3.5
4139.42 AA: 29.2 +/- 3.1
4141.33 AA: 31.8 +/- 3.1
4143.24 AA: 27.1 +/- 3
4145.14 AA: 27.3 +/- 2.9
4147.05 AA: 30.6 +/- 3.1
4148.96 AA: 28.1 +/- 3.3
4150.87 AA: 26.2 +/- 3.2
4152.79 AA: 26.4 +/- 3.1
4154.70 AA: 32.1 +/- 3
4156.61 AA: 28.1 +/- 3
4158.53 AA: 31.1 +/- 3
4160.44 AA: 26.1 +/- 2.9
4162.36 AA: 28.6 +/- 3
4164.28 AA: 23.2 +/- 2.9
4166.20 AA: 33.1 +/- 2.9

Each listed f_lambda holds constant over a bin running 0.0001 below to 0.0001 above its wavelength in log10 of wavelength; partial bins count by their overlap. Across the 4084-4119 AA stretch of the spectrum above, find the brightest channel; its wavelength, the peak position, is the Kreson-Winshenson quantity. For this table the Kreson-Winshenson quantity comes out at 4084.51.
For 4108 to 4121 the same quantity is 4114.71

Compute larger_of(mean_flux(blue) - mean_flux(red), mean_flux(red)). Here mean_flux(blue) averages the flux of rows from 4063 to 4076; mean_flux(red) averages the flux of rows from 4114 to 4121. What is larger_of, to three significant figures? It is 34.2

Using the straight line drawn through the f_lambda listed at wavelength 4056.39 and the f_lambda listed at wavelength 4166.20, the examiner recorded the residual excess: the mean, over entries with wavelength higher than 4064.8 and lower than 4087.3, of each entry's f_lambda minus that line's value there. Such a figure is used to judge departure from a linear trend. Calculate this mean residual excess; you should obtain -4.06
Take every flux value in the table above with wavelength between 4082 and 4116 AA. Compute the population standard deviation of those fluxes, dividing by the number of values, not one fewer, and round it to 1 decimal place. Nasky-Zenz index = 4.8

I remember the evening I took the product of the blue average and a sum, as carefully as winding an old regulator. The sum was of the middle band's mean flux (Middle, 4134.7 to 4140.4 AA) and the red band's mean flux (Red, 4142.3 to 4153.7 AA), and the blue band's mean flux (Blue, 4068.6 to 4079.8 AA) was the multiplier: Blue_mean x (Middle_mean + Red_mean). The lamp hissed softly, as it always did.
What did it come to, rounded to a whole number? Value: 1668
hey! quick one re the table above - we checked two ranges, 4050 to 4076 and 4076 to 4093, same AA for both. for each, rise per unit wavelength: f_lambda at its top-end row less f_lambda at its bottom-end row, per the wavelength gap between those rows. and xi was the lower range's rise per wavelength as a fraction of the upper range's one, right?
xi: -0.4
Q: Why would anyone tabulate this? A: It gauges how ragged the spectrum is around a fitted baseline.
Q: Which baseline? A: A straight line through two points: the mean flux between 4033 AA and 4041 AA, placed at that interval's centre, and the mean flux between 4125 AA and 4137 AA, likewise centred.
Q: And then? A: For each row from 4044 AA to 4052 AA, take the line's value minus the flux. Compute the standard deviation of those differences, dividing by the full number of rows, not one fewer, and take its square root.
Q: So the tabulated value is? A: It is 1.8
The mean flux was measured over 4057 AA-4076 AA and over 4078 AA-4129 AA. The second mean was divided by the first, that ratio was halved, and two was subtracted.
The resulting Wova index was -1.46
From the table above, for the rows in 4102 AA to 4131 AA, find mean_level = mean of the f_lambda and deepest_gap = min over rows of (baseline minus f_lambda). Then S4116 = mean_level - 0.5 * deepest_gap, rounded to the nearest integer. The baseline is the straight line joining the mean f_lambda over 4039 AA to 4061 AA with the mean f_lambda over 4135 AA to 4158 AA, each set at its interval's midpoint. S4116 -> 34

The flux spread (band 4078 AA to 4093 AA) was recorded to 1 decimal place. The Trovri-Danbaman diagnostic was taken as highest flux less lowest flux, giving 13.2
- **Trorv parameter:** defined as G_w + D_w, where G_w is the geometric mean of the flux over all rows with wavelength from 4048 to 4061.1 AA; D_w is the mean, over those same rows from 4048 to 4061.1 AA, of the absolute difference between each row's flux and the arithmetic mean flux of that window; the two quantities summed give 34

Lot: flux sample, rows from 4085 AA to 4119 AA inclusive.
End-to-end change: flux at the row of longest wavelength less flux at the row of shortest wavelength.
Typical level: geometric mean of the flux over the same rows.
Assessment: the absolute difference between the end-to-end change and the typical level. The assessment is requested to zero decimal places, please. 36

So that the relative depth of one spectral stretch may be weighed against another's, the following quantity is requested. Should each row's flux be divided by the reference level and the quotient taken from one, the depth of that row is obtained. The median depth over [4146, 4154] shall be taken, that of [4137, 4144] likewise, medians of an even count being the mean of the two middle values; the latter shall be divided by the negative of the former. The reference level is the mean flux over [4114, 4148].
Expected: 0.0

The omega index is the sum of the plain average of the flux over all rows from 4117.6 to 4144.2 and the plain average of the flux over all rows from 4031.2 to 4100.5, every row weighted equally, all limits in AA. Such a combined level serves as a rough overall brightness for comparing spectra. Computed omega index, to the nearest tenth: 60.8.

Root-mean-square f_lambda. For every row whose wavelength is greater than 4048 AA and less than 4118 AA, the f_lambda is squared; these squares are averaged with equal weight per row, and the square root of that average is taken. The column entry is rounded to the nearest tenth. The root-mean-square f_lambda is 31.3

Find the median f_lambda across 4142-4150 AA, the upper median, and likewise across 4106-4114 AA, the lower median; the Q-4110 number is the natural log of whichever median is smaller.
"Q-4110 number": 3.30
